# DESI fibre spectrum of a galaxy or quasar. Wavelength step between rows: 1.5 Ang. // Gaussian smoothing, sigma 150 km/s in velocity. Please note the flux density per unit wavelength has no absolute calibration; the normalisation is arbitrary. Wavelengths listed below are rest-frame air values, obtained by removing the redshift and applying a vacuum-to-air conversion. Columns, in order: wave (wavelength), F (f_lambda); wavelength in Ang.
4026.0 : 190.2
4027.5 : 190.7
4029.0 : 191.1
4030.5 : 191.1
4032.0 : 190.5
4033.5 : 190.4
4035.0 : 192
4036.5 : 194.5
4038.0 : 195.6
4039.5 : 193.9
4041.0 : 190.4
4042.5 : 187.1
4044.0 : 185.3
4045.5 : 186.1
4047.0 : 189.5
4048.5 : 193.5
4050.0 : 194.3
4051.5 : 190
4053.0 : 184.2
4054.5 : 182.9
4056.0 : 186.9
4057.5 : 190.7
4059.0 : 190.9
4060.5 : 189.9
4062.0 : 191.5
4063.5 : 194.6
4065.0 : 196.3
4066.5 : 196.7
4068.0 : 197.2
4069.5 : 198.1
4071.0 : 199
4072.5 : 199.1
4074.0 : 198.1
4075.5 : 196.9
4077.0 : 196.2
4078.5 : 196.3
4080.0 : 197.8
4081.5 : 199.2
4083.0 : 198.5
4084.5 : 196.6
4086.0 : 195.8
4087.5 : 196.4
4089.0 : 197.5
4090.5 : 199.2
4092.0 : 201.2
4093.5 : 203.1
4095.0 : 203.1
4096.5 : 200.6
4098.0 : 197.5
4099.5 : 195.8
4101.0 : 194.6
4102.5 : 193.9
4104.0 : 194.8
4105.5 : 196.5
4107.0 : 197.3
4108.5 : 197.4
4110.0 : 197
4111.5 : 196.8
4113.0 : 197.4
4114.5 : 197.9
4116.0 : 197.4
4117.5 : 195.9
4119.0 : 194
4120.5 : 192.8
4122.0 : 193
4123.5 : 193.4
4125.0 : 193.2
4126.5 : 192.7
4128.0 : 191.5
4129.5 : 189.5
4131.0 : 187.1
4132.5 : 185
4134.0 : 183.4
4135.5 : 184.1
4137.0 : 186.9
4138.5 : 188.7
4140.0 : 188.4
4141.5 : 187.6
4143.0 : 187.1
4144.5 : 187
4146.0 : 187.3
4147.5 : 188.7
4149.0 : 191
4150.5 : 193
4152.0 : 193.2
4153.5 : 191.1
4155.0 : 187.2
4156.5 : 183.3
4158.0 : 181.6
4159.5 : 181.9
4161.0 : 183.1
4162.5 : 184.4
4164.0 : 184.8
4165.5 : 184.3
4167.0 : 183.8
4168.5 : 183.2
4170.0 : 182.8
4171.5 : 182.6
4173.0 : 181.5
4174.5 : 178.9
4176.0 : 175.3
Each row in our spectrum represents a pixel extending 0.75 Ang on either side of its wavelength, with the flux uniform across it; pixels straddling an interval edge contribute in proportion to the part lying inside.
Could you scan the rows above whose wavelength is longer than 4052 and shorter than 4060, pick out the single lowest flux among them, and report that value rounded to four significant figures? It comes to 182.9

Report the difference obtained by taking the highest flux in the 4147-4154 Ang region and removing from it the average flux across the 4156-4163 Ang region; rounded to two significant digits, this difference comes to 10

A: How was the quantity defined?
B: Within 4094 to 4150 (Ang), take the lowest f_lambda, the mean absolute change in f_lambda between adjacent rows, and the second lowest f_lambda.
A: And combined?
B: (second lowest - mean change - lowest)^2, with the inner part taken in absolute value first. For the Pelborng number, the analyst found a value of 0.20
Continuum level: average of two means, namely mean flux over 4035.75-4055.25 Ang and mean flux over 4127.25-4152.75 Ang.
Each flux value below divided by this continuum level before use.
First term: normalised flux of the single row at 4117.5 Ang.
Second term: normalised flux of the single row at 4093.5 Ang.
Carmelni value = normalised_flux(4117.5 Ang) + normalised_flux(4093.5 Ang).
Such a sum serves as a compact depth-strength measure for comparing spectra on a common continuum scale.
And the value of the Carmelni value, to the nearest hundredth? 2.11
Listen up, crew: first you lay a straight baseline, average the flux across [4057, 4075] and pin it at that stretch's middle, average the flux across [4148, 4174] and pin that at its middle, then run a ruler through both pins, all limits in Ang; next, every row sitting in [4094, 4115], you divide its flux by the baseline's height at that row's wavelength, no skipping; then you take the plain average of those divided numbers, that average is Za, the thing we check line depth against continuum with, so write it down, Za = 1.031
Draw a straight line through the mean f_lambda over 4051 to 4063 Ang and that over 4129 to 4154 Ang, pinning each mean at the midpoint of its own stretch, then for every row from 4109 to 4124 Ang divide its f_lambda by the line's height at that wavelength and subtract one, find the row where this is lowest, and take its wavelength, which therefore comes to 4120.5 Ang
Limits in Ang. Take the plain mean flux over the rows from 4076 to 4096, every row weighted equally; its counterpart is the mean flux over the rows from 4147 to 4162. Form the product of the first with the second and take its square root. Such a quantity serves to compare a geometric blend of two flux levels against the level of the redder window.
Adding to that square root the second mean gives 380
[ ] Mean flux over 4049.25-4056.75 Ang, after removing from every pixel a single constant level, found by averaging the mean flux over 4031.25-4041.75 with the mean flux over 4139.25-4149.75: -3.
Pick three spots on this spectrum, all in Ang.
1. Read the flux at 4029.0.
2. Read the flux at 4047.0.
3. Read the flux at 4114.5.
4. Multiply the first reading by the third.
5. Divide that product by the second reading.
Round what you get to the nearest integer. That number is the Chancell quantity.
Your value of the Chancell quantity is 200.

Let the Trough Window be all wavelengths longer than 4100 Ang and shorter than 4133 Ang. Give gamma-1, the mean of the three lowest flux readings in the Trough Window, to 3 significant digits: 187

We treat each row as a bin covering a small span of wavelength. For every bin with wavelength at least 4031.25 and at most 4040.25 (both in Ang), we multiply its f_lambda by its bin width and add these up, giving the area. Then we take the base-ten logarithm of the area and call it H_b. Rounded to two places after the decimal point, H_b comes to 3.24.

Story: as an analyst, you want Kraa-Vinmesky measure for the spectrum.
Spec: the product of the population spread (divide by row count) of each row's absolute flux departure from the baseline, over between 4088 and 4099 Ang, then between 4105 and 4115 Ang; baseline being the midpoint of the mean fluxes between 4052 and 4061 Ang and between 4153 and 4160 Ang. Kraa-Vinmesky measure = 0.93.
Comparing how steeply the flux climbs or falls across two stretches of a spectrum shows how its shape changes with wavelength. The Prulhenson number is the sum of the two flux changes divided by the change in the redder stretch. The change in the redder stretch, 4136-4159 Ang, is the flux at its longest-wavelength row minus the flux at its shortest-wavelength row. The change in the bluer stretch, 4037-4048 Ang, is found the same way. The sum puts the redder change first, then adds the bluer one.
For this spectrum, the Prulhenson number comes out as 2.2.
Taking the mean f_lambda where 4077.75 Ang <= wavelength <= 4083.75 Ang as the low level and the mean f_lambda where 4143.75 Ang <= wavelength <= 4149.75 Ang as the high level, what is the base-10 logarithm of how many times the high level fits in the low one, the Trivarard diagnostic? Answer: 0.021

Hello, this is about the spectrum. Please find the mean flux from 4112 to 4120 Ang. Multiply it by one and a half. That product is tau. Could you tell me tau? 295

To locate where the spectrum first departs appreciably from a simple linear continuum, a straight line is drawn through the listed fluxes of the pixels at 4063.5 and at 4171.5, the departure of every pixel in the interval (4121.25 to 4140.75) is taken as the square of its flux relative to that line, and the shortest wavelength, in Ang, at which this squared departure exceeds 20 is 4122.0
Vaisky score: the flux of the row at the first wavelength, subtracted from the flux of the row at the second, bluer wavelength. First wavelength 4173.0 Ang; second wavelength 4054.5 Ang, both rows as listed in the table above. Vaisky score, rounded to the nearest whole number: 1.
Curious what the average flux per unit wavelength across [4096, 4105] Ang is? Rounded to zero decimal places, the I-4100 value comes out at 196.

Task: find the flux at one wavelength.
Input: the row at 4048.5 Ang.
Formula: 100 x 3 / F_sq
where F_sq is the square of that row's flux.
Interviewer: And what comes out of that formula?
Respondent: 0.0080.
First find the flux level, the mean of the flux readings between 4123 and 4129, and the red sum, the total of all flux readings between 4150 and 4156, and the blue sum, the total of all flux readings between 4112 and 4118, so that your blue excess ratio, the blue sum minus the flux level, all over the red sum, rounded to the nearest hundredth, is 0.78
